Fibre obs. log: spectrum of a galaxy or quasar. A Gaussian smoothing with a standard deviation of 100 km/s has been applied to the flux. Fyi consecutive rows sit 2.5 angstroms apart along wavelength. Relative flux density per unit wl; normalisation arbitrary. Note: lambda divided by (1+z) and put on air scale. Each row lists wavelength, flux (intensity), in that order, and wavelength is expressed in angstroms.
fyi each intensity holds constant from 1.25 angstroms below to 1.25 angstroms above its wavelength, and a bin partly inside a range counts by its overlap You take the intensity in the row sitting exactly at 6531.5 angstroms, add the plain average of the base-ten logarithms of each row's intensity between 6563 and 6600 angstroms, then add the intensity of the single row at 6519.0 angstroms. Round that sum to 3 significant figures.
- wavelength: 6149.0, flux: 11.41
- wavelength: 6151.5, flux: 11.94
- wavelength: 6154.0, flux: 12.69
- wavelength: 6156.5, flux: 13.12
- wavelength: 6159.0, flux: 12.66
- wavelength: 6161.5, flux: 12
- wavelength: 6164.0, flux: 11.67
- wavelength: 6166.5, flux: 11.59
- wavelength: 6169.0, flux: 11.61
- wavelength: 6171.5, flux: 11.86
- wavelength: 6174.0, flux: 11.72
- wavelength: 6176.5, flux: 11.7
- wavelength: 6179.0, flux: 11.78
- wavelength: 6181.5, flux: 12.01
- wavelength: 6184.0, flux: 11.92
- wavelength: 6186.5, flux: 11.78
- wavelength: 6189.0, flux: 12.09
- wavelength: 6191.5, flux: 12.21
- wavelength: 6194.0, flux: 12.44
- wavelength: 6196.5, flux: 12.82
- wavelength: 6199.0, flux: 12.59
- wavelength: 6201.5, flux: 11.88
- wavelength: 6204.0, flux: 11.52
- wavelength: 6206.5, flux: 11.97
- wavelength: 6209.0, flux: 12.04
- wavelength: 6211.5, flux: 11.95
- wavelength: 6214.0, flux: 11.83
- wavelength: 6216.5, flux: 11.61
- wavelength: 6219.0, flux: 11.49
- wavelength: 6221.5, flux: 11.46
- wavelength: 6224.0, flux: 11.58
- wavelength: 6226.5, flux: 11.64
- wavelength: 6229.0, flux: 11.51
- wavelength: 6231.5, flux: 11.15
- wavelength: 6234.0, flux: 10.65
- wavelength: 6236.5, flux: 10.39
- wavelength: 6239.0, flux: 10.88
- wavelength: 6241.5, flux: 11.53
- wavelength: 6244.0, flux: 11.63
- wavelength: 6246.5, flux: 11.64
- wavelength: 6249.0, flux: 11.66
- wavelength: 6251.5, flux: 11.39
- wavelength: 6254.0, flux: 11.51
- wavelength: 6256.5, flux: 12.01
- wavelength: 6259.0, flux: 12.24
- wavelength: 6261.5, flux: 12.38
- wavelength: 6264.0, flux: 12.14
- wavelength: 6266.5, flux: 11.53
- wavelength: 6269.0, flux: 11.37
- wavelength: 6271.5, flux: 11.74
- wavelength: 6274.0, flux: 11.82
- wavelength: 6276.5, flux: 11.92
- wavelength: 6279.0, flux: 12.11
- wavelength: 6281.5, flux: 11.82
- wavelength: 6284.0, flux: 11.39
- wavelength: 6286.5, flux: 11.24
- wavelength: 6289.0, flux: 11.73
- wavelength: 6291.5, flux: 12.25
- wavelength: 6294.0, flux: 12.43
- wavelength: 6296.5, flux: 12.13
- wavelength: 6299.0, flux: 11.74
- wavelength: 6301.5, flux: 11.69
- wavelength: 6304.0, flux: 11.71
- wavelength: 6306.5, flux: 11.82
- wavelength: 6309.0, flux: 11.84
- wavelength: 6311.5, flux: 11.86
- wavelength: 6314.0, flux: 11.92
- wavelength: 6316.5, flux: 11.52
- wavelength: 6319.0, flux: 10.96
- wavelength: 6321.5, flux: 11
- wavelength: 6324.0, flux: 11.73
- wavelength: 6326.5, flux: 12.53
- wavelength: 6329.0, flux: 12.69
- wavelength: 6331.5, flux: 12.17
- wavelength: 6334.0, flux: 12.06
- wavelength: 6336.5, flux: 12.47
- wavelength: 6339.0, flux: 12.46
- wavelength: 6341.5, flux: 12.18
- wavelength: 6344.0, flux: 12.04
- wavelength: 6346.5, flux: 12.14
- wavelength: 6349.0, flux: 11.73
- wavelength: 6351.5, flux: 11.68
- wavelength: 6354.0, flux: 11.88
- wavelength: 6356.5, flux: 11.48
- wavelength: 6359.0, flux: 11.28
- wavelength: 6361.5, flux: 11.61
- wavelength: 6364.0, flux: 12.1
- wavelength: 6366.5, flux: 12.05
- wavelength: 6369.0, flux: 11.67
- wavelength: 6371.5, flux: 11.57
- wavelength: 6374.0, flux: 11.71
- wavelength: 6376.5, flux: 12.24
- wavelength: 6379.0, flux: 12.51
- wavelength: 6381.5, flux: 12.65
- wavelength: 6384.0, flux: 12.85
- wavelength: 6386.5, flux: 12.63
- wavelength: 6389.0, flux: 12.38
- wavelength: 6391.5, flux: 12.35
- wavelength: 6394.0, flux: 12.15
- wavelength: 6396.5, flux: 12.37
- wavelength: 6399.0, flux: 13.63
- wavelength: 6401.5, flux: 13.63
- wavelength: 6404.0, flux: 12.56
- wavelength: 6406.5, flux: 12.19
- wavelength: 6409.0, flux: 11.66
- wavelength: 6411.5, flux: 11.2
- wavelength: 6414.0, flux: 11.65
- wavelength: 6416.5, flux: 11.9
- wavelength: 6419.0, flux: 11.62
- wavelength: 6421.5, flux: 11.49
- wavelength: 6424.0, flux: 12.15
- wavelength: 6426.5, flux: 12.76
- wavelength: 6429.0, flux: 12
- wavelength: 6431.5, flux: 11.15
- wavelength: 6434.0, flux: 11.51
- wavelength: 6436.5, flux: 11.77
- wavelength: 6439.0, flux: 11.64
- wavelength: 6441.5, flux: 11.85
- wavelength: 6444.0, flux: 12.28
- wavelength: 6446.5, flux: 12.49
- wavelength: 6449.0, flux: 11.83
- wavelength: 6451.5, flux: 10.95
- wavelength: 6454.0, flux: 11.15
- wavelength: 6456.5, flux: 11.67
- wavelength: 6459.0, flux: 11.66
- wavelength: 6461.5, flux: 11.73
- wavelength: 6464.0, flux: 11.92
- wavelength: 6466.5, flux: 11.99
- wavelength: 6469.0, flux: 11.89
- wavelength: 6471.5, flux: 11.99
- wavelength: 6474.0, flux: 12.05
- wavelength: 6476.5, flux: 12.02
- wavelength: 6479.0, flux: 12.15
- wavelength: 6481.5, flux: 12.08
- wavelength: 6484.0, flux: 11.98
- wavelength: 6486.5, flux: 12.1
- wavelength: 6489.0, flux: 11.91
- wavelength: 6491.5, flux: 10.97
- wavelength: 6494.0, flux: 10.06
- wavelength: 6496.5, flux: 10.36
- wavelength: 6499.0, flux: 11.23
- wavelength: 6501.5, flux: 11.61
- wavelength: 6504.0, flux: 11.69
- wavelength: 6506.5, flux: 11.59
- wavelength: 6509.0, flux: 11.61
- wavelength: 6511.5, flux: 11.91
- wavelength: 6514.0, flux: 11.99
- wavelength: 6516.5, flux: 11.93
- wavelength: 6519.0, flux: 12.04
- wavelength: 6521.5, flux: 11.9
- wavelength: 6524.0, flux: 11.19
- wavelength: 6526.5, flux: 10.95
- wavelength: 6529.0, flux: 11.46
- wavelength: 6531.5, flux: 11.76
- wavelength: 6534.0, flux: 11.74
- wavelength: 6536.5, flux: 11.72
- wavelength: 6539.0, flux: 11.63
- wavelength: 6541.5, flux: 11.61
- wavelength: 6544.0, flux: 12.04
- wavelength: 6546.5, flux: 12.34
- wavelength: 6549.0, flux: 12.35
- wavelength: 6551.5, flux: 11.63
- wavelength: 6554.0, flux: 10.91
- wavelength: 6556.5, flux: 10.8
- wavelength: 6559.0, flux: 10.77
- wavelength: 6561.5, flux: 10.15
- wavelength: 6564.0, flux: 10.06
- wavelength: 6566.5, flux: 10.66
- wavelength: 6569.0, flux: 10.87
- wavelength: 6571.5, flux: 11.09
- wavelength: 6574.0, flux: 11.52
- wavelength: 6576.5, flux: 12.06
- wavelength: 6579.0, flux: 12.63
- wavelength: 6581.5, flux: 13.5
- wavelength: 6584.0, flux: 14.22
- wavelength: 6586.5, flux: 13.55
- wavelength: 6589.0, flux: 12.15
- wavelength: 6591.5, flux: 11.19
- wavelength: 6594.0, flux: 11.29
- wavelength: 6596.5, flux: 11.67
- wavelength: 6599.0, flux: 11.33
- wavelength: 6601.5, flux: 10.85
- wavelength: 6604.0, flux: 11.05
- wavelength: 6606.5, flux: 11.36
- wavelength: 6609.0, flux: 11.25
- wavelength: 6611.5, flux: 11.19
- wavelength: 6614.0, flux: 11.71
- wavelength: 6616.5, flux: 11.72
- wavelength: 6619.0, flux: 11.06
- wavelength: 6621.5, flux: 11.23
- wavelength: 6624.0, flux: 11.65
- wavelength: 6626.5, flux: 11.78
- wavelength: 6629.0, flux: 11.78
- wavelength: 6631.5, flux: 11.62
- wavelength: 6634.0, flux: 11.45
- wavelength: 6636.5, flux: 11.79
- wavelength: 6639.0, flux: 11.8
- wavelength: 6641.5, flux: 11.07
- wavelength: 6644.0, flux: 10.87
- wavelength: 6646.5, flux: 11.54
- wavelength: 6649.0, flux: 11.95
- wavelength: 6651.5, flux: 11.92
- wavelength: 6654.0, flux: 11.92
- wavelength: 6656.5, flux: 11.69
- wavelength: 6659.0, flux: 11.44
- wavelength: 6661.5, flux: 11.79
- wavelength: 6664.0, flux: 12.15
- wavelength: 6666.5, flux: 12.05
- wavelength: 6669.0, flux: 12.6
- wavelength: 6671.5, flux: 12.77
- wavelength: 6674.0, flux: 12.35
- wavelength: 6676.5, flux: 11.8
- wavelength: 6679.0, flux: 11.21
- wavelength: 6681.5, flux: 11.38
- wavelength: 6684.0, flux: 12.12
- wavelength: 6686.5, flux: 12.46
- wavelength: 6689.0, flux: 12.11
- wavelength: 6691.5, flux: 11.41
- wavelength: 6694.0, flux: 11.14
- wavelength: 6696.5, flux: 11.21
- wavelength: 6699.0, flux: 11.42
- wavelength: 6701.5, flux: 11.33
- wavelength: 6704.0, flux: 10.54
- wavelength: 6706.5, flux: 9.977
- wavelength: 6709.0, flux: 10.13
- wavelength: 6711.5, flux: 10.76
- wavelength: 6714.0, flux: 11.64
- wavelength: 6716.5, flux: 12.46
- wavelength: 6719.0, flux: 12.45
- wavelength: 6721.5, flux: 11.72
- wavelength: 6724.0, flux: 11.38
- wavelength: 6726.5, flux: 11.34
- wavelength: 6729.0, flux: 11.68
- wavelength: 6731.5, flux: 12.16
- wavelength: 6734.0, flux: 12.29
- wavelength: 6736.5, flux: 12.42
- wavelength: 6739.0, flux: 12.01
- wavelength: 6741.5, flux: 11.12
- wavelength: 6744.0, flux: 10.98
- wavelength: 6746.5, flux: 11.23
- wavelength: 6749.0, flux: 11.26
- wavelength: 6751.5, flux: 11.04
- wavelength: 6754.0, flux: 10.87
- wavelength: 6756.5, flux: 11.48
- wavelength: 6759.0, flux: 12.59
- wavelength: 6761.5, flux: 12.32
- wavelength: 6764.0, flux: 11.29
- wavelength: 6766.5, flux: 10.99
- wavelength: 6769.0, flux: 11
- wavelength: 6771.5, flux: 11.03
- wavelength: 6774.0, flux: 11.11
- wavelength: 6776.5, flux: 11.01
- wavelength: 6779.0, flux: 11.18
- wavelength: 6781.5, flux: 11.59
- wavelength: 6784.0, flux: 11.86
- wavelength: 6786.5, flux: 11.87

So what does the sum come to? 24.9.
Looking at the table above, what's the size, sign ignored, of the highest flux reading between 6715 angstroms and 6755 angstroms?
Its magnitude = 12.5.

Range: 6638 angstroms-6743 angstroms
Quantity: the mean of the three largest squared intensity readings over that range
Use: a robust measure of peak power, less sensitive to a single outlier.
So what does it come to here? 159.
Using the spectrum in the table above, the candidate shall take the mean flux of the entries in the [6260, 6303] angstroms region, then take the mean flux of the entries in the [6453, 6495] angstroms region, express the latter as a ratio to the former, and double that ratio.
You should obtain 1.98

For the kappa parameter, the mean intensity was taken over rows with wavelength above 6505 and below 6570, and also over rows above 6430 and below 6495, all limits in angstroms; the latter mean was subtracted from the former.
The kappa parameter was -0.28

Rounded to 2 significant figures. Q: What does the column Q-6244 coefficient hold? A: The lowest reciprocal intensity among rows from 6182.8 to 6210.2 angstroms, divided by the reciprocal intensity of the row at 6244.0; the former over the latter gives 0.91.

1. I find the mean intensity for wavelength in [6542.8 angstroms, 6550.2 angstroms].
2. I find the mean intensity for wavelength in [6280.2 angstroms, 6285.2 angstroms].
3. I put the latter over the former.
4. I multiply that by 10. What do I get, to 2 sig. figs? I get 9.5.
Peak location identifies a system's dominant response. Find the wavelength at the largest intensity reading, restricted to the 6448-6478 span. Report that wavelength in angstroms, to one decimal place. 6474.0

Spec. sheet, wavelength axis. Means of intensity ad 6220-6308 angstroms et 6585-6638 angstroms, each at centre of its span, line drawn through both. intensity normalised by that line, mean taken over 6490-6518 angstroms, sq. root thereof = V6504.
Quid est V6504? 0.99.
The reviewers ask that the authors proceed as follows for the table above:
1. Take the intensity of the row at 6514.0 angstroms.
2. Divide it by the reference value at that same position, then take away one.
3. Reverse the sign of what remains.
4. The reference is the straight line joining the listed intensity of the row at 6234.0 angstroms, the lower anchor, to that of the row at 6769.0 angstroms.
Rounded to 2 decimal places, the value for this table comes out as -0.11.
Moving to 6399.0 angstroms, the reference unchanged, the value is -0.27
